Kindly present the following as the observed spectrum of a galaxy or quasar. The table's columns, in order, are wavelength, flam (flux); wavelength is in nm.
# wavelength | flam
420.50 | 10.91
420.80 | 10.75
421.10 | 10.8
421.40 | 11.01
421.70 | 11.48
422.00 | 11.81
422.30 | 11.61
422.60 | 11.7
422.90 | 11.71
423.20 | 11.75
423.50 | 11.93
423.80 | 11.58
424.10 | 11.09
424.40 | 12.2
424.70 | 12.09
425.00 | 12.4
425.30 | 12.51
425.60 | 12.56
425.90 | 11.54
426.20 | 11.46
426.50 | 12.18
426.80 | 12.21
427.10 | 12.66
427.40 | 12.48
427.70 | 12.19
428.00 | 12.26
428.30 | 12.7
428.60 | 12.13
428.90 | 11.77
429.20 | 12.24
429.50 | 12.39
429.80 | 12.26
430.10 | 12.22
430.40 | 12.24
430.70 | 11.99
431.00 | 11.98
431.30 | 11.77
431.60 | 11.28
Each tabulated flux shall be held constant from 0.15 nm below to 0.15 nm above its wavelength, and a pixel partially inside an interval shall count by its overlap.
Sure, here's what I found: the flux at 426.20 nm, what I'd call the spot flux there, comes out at 11.46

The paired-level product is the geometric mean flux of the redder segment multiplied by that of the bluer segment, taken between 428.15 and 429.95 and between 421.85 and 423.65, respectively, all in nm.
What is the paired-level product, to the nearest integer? 144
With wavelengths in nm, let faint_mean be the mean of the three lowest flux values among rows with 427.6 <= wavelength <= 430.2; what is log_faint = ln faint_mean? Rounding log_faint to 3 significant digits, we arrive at 2.49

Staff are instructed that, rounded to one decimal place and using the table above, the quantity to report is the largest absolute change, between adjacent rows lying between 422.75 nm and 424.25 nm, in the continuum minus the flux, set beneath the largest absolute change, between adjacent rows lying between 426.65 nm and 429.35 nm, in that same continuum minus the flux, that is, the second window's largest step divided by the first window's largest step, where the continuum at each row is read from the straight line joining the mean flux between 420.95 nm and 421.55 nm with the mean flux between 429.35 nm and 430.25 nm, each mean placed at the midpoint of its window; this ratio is 1.1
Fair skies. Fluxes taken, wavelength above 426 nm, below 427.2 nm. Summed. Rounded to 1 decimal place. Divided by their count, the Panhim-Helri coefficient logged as 12.1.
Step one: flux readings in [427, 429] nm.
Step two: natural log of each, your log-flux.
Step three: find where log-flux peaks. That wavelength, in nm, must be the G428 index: 428.30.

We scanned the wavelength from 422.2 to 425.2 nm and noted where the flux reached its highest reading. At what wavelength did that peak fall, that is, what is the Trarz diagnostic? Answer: 425.00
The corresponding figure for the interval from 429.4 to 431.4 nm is 429.50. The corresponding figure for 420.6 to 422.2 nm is 422.00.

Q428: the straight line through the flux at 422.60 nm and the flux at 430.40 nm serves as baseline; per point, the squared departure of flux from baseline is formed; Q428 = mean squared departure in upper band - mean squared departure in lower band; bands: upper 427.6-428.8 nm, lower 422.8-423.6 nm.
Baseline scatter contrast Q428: 0.10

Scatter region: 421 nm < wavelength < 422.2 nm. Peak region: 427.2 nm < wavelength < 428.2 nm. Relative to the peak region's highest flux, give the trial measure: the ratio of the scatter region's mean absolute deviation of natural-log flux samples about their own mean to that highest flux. 0.0026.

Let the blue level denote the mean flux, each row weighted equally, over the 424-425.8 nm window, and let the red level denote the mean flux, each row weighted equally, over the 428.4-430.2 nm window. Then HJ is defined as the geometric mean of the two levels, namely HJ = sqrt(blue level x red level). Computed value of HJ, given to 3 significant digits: 12.2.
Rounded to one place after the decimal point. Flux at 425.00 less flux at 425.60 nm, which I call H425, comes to -0.2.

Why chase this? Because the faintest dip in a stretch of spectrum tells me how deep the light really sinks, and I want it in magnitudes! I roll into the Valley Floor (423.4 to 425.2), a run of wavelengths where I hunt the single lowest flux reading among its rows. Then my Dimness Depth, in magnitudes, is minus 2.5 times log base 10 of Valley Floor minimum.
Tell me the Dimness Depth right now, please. -2.61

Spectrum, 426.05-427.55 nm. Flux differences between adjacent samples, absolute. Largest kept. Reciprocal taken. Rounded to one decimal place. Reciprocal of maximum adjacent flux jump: 1.4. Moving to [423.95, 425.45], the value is 0.9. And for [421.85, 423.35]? 5.0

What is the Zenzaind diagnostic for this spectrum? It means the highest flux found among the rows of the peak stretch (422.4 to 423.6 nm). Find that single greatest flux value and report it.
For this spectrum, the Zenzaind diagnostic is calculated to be 11.93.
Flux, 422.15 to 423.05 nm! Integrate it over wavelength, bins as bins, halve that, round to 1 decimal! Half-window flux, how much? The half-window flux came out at 5.3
